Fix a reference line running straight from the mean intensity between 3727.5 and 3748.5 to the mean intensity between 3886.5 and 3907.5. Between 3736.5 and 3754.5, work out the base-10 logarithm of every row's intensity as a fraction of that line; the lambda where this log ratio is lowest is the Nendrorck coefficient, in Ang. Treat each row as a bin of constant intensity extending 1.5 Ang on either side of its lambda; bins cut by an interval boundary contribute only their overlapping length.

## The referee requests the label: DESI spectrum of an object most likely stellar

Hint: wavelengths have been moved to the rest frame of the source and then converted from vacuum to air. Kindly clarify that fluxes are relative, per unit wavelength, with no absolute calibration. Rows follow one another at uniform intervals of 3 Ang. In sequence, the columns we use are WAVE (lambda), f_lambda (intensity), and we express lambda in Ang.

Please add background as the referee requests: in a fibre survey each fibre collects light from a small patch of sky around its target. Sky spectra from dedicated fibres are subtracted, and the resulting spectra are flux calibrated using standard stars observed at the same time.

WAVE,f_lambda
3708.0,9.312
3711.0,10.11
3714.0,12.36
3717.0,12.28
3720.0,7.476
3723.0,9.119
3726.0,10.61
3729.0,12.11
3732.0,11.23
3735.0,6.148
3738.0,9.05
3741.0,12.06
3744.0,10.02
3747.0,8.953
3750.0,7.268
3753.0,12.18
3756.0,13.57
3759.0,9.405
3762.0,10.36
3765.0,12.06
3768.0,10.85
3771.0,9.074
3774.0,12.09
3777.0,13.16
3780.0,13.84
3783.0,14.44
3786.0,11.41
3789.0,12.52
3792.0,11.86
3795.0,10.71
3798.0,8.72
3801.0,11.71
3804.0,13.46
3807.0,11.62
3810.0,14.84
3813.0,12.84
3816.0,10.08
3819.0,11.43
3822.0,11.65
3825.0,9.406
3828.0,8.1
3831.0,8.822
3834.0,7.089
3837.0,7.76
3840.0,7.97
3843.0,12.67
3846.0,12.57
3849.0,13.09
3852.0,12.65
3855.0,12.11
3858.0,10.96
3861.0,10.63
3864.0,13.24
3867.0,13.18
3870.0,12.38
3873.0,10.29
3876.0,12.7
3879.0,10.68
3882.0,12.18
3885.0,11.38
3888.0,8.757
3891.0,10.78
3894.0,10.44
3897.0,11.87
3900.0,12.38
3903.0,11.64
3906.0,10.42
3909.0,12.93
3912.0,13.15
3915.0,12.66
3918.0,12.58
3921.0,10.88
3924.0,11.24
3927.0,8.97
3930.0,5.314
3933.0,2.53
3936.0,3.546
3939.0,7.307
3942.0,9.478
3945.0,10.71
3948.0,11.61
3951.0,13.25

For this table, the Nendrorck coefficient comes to 3750.0 Ang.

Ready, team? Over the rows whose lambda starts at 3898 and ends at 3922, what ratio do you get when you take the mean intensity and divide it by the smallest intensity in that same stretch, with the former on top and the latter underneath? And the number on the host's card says 1.16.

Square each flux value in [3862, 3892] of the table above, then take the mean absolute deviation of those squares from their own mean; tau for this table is 27.0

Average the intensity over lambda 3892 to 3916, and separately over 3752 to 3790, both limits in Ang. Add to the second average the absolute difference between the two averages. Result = 11.9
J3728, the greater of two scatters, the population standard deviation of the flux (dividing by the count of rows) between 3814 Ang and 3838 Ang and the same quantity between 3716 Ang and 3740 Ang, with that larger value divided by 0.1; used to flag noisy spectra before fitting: 21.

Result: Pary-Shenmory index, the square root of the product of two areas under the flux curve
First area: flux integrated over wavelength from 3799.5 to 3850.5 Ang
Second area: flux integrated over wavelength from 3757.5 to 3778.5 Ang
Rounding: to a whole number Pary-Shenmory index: 358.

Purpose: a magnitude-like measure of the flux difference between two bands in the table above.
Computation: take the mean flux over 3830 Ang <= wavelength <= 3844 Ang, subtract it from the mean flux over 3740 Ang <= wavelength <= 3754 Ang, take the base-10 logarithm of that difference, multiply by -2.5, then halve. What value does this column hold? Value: -0.1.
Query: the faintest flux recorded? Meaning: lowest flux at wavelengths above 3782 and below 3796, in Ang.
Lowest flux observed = 10.71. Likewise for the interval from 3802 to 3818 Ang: 10.08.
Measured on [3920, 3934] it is 2.53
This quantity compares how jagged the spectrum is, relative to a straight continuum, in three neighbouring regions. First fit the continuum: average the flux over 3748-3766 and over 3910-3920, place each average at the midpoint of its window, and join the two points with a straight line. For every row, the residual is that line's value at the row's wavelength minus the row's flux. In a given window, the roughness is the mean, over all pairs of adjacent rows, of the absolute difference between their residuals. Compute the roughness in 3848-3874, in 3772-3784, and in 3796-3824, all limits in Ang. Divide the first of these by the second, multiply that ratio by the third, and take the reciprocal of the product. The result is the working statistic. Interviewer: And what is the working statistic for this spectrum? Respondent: 0.4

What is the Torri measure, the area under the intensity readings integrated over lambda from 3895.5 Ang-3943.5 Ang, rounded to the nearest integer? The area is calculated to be 471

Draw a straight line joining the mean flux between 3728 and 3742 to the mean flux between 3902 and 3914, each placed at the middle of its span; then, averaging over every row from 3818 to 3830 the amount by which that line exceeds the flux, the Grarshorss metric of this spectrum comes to 1.0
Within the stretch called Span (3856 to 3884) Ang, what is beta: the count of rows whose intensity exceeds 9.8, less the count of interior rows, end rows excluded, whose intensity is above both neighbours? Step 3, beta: 7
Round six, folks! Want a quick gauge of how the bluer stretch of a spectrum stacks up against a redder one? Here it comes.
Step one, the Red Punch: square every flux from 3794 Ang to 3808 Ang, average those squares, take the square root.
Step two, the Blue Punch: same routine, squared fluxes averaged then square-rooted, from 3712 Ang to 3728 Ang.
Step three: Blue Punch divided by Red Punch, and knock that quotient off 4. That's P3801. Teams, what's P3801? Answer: 3.07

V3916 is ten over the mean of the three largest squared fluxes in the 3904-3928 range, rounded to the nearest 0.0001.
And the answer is 0.0600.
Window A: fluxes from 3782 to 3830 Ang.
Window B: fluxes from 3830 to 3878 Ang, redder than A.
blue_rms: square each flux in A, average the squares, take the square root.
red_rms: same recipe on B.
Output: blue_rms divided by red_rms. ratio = 1.03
